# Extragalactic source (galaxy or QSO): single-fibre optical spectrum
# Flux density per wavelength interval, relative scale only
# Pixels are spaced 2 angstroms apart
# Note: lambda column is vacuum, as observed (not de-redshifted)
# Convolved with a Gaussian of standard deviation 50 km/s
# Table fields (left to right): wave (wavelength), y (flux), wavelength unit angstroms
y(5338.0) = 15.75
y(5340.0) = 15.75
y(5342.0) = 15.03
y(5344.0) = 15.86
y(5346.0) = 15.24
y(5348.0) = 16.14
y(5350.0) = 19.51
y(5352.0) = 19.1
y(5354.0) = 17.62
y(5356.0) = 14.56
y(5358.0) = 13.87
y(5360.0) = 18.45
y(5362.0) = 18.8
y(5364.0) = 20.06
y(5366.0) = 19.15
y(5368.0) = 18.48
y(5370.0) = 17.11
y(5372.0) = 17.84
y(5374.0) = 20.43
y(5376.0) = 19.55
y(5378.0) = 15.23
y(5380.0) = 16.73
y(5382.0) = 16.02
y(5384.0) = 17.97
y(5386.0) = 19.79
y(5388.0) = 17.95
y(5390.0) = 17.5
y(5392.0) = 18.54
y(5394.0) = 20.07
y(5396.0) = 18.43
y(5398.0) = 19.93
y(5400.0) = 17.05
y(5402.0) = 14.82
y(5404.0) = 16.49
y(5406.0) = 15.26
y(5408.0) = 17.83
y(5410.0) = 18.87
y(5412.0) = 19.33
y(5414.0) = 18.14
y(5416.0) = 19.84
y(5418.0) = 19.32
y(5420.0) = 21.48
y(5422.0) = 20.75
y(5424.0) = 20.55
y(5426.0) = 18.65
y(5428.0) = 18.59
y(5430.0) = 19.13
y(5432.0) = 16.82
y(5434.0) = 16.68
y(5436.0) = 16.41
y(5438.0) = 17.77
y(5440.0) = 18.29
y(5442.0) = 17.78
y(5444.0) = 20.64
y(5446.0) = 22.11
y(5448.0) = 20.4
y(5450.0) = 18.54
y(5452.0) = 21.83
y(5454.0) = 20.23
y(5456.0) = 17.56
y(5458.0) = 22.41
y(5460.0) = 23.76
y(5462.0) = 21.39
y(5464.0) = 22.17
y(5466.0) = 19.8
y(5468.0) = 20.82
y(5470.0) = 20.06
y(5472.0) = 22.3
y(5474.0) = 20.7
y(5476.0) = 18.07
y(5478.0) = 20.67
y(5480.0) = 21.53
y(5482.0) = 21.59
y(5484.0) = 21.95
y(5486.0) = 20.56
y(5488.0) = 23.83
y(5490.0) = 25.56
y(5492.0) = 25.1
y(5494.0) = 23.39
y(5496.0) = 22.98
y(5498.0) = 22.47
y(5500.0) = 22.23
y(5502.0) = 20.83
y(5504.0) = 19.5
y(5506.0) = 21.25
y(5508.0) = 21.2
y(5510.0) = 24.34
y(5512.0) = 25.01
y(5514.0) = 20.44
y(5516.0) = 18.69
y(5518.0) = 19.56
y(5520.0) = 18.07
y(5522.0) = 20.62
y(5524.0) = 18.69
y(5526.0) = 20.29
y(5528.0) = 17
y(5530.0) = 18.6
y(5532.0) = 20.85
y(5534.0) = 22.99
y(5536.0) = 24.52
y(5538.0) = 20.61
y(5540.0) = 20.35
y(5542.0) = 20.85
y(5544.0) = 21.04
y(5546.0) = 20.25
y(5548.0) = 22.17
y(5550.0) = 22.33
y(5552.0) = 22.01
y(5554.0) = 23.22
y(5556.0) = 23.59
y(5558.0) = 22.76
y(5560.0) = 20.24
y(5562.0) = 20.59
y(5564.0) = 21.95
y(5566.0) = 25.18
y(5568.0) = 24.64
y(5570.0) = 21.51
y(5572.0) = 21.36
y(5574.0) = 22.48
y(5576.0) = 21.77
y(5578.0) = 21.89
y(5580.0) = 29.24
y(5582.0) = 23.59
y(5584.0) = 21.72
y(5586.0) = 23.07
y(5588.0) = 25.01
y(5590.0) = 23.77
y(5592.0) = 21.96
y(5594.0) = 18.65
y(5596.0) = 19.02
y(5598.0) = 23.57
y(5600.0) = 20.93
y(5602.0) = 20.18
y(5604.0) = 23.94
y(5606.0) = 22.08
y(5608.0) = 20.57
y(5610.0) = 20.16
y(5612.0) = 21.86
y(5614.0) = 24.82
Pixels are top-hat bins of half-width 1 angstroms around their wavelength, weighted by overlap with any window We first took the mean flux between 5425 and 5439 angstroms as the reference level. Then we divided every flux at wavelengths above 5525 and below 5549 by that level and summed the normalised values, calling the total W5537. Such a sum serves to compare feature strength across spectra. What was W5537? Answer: 14.1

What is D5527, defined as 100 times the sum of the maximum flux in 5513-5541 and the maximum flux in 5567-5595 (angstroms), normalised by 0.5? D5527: 10752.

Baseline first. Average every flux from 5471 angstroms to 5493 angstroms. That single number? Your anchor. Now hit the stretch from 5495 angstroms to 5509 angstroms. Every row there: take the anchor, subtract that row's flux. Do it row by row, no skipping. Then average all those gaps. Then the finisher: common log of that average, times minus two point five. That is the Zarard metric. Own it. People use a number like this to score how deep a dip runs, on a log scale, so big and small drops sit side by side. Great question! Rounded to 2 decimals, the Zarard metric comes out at 0.77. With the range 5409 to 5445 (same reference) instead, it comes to -1.25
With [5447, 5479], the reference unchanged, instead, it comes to -0.30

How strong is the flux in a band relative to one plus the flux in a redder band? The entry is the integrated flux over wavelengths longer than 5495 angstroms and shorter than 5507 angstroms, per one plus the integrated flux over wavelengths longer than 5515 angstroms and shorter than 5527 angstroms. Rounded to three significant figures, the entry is 1.11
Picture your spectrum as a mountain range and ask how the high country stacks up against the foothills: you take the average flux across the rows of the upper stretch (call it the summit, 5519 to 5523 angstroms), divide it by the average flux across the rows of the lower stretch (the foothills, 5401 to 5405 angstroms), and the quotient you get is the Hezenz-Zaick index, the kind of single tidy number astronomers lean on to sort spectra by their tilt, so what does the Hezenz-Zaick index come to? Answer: 1.2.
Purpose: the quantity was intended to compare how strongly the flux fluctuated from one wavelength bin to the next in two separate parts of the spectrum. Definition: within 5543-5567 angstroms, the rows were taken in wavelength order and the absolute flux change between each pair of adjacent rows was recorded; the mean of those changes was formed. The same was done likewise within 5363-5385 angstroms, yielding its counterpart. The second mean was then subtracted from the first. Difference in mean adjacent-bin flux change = -0.4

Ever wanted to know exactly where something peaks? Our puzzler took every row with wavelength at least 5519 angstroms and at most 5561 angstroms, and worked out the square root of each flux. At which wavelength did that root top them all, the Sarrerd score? 5536.0 angstroms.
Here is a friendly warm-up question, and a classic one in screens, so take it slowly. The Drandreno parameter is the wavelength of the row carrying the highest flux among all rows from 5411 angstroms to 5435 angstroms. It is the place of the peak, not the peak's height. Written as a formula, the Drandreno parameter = 5420.0 angstroms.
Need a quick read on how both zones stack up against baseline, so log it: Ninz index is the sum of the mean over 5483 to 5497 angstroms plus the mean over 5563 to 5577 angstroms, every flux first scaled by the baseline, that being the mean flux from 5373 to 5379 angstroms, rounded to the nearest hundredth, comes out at 2.50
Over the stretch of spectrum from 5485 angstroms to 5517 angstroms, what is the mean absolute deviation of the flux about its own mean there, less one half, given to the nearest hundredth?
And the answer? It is 1.25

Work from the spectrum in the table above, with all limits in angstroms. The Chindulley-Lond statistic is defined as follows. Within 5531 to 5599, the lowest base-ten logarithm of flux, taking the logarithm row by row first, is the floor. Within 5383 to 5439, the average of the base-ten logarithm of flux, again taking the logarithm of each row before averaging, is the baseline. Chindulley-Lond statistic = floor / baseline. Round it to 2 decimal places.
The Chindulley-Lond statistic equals 1.01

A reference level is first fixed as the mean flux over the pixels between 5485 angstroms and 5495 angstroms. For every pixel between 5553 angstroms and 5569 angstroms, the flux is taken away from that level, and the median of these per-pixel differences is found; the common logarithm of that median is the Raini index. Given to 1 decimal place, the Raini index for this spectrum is -0.2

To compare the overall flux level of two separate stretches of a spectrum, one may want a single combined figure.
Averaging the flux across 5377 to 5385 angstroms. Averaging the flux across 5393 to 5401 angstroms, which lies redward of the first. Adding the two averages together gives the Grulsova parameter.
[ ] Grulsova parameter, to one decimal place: 35.4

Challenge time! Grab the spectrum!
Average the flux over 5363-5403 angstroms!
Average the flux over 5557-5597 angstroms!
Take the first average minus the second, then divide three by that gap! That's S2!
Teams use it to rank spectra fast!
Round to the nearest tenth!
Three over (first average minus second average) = -0.7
